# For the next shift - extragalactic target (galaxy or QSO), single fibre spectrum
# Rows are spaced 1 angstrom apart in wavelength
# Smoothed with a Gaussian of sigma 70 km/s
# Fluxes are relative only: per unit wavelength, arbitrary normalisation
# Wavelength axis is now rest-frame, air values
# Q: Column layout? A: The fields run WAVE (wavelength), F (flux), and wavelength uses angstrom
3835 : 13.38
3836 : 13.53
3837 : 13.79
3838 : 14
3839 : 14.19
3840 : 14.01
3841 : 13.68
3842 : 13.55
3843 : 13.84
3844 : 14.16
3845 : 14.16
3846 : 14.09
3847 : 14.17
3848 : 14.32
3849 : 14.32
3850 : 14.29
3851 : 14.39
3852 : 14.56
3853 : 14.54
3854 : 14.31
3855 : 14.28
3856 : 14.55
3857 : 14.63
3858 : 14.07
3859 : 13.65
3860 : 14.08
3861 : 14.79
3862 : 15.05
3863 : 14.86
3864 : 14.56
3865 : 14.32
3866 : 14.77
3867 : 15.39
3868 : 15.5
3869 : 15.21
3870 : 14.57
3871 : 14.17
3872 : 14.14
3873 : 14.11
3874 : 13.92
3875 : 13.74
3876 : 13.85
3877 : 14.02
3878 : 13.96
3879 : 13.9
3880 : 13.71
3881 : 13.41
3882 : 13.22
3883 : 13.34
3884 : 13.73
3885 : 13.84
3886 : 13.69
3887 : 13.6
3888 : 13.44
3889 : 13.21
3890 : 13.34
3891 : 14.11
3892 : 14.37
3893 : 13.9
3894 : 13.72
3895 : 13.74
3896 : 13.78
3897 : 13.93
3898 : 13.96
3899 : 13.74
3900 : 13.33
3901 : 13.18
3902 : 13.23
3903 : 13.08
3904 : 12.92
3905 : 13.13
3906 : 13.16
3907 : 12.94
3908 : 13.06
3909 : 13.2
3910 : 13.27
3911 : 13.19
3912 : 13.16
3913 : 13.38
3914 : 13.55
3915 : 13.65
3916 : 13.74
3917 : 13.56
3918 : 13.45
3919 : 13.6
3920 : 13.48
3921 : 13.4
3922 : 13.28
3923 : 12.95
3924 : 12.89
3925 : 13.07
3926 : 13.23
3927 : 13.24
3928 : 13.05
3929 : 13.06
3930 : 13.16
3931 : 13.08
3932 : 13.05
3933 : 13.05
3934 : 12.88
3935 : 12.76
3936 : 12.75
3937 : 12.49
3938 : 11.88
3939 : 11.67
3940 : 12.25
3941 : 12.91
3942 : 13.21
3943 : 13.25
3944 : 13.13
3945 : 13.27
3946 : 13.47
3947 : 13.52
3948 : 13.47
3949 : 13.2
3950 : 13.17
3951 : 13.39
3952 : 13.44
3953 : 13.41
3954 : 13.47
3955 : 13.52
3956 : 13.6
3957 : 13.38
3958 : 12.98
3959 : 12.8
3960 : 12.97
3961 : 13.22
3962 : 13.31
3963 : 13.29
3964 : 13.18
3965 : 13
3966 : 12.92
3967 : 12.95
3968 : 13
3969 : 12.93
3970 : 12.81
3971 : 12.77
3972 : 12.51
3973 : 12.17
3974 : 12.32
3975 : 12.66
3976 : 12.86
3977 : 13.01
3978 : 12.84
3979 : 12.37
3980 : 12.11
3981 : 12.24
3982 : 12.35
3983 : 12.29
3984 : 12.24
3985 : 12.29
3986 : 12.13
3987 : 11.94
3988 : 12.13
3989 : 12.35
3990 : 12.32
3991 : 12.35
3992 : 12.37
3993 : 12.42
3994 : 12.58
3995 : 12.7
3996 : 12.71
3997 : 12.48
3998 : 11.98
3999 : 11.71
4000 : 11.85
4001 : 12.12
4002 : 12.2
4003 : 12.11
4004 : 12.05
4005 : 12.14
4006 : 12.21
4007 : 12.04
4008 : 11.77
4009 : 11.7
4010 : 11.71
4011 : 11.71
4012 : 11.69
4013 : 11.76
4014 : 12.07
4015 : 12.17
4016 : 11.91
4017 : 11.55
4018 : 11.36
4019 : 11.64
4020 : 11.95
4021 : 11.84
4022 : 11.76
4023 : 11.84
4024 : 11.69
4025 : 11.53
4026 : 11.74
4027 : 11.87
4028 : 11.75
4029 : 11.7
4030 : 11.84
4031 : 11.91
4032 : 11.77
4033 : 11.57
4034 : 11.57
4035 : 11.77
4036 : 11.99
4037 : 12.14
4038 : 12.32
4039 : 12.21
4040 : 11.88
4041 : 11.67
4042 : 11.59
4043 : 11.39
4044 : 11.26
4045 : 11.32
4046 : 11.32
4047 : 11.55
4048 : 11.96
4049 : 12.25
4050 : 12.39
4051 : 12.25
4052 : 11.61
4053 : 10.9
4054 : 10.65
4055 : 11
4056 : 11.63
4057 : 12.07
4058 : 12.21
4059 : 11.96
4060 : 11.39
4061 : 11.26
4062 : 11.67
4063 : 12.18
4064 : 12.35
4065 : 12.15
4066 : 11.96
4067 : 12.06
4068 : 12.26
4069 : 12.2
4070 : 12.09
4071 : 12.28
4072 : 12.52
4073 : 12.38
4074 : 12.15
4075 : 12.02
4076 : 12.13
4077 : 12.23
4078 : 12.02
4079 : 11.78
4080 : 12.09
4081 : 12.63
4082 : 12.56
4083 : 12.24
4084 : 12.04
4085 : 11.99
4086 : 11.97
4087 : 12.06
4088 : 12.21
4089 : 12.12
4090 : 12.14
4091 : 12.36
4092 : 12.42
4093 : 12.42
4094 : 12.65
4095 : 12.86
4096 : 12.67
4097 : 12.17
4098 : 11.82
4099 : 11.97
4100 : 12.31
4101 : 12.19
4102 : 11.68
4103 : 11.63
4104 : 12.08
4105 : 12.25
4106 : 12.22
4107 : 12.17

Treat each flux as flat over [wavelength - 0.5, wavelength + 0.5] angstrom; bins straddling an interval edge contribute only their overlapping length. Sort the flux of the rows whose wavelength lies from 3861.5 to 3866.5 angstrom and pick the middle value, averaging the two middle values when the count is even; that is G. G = 14.8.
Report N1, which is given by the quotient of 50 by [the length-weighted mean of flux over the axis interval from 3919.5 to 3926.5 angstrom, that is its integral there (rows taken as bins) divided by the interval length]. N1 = 3.79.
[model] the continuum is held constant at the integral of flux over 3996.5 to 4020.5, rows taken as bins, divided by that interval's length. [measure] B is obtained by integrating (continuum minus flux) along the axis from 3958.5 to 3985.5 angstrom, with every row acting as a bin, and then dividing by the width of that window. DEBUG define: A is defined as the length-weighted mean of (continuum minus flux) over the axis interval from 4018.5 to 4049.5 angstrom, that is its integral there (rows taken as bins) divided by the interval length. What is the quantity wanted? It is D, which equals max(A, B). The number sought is 0.151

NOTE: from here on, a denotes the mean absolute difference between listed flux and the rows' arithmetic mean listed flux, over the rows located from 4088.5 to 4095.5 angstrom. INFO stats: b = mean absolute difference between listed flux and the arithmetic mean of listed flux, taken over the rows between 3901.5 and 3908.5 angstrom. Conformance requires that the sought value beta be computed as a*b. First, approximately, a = 0.19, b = 0.09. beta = 0.016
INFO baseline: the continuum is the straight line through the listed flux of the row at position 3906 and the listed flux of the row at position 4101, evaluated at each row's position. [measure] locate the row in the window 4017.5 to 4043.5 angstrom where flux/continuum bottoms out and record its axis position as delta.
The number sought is 4018 angstrom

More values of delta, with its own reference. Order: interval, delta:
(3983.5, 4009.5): 3999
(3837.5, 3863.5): 3842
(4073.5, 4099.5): 4079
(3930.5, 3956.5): 3939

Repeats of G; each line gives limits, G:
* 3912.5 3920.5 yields 13.6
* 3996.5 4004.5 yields 12.1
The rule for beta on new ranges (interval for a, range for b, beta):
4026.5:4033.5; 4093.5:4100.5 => 0.028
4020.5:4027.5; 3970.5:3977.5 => 0.021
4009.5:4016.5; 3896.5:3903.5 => 0.054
